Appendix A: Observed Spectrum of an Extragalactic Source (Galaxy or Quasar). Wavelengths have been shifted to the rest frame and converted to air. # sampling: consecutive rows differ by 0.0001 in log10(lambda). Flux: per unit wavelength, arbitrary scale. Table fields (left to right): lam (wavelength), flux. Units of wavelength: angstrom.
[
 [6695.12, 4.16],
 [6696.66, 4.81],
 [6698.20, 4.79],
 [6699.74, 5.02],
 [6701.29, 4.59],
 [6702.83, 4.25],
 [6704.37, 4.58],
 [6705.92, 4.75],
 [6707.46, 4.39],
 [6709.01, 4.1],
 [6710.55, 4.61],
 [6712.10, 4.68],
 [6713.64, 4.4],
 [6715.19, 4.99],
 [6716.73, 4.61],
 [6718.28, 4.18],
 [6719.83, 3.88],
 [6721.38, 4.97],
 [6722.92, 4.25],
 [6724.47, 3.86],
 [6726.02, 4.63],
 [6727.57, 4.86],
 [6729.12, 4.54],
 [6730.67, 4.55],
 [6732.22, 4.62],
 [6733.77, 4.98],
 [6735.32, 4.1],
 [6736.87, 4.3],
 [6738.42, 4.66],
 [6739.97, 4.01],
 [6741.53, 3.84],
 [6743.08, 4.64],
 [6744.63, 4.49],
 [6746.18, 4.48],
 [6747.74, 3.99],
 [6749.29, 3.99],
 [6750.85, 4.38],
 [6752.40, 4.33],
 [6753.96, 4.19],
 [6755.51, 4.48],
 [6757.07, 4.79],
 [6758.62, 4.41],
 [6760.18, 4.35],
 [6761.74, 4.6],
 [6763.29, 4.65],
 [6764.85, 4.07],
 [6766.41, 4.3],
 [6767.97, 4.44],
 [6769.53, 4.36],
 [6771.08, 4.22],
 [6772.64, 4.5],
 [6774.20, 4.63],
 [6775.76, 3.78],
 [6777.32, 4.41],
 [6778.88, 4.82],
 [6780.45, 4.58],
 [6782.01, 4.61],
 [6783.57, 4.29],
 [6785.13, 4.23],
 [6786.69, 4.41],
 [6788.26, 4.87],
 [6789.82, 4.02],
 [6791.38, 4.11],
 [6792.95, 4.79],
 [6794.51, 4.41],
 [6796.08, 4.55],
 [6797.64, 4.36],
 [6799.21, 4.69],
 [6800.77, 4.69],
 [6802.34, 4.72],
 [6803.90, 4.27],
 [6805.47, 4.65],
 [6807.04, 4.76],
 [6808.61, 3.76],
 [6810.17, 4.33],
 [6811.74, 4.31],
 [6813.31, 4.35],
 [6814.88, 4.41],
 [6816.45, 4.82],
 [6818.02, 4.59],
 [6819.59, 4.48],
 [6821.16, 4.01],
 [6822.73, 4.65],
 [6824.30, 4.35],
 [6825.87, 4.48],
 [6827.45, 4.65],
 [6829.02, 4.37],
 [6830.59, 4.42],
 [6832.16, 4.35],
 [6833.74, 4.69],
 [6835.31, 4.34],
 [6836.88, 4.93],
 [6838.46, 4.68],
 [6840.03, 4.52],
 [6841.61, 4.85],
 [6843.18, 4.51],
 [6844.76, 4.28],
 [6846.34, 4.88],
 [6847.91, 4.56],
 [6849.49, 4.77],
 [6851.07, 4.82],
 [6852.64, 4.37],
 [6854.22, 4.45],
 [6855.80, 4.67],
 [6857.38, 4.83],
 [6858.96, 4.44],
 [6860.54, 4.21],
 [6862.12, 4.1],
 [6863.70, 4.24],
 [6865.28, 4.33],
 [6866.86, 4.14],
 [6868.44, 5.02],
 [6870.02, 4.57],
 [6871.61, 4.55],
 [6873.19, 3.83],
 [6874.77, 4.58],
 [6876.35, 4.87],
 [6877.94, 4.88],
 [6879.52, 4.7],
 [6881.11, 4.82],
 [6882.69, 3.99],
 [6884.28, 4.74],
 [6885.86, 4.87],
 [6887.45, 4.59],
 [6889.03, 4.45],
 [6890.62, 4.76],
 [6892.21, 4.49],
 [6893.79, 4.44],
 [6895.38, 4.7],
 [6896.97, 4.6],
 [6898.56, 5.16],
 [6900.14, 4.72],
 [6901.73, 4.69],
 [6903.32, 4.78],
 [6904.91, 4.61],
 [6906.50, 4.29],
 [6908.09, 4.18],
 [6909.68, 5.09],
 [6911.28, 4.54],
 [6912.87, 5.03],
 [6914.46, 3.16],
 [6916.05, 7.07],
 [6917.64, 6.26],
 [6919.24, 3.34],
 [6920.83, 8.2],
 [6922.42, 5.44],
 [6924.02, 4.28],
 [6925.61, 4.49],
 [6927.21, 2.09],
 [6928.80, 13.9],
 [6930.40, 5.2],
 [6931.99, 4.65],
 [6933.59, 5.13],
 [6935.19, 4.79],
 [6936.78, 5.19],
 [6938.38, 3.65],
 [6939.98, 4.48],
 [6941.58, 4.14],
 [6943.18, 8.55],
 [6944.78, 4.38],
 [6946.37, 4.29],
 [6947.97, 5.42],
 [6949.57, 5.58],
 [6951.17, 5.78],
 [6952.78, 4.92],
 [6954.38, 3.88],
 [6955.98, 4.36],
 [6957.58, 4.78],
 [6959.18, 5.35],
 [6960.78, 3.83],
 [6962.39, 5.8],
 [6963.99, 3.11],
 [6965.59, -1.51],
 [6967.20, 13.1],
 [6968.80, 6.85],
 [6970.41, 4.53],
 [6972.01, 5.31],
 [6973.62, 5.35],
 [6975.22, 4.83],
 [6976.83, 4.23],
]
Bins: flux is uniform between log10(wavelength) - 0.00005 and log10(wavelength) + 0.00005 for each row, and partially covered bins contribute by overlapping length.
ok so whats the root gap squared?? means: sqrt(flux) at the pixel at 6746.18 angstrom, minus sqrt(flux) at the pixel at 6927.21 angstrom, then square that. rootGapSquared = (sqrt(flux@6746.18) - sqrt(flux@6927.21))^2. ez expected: 0.450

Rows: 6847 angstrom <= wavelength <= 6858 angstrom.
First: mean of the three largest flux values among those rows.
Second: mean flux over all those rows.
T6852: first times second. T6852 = 22.3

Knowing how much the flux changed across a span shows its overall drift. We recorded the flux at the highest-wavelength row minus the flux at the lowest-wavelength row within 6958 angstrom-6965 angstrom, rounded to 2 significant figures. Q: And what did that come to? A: -2.2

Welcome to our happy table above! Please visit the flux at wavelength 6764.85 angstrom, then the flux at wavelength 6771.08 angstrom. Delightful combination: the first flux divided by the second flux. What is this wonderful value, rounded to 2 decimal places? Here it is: 0.96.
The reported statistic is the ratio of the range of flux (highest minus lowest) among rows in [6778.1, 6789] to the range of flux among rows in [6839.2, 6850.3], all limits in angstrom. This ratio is 1.1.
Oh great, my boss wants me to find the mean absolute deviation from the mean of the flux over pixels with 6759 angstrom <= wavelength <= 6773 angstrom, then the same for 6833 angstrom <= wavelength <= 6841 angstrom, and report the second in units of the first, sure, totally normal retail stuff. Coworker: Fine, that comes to 1.1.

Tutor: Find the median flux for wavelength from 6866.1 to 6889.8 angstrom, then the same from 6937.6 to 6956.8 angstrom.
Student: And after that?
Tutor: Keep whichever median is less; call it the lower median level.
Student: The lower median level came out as 4.43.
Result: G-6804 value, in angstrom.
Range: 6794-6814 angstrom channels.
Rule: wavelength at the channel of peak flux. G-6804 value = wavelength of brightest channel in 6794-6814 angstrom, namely 6807.04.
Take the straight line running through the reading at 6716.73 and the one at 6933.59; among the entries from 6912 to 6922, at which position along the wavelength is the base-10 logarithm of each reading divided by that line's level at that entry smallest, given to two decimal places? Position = 6914.46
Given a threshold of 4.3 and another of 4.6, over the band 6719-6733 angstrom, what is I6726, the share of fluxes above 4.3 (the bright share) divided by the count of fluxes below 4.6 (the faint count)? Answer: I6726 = 0.133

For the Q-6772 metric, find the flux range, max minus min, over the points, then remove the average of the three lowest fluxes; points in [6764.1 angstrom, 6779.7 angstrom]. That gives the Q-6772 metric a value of -3.0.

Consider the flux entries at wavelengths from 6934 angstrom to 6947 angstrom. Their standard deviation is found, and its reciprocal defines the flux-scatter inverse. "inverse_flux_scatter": 0.7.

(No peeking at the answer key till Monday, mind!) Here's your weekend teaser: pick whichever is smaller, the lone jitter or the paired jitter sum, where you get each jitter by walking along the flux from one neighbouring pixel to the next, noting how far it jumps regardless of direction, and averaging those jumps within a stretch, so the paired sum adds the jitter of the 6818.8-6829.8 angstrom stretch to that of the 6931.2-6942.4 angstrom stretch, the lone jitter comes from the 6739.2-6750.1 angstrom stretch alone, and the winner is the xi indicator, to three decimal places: 0.270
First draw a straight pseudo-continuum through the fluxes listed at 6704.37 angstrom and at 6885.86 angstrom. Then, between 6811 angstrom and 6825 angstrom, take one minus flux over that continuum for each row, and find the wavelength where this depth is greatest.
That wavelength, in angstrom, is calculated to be 6821.16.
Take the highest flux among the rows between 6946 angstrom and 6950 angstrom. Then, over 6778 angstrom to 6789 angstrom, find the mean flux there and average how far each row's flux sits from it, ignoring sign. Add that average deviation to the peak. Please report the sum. 5.78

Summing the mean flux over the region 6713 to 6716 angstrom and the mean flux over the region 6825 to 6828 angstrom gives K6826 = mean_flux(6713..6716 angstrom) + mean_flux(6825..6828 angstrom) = 9.3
